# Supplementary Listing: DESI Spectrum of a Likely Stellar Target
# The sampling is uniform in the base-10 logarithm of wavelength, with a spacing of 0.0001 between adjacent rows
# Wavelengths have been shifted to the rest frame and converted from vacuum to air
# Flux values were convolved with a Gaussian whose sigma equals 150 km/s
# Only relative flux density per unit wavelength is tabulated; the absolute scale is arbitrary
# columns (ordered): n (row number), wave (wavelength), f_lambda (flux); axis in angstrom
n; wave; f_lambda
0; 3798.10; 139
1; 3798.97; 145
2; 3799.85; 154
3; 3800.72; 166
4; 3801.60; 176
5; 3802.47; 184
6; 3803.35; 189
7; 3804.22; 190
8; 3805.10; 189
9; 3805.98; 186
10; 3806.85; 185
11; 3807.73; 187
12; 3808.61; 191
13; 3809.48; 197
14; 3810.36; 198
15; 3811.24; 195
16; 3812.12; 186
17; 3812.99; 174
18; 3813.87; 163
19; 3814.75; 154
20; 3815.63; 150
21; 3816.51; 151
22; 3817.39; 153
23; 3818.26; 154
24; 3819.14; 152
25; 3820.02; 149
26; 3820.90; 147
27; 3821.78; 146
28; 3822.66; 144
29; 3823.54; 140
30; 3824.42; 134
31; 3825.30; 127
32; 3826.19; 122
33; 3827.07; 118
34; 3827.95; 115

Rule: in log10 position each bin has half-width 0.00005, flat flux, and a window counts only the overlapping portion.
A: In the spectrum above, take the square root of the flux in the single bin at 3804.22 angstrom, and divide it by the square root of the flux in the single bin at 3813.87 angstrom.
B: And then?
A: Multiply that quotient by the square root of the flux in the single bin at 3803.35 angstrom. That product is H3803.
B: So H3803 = 14.8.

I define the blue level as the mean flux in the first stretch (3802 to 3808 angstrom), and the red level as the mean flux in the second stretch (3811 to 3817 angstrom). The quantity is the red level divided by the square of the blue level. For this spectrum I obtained 0.0048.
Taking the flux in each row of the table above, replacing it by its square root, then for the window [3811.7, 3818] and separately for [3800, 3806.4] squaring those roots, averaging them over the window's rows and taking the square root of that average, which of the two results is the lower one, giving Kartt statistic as 12.7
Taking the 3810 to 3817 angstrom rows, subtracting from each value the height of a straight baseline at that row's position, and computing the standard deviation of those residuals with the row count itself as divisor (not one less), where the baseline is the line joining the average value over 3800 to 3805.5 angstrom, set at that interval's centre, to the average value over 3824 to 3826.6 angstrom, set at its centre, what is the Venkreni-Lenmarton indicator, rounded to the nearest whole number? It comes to 14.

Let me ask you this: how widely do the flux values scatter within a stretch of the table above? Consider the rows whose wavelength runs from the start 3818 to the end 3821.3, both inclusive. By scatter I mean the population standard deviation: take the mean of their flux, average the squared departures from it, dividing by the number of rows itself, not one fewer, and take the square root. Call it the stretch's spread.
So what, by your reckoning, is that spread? 3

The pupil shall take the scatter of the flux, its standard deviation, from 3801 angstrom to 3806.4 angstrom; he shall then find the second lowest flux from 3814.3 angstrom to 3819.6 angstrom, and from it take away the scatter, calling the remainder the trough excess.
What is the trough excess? 146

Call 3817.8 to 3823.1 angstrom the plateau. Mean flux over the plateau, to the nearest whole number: 149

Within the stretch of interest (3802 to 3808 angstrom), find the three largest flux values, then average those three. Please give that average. 189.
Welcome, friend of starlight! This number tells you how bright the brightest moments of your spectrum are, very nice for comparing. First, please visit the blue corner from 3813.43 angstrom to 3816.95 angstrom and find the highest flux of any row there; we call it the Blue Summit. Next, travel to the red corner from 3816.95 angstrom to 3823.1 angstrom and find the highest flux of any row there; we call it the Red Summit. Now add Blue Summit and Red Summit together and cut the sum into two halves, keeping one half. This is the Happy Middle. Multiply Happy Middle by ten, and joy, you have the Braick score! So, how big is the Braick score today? 1585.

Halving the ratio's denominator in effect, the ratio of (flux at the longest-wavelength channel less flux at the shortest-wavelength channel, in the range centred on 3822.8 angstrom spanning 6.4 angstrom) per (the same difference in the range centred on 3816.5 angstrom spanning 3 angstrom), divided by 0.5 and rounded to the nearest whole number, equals -15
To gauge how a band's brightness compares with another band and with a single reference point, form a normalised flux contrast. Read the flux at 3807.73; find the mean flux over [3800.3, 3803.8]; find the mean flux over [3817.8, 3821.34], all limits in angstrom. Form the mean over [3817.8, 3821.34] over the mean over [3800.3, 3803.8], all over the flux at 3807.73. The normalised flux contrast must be 0.0045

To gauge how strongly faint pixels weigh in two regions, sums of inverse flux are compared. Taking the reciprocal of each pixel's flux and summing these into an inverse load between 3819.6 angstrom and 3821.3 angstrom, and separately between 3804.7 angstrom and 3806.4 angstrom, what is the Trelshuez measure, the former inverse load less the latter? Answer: 0.0028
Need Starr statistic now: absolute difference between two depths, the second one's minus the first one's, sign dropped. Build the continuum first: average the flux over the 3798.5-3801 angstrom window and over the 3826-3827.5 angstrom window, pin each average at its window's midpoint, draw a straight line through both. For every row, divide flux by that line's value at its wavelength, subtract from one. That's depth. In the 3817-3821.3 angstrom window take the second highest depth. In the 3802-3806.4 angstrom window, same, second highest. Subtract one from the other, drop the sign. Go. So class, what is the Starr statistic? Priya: 0.10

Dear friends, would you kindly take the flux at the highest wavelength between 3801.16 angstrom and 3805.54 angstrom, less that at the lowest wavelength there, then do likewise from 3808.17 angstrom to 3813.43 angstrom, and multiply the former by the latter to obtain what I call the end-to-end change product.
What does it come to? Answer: -221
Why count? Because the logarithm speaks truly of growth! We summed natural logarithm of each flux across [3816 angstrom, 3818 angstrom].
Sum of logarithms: 10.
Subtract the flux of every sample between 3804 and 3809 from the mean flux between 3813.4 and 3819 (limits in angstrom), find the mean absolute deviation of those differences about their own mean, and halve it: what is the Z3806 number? 1.0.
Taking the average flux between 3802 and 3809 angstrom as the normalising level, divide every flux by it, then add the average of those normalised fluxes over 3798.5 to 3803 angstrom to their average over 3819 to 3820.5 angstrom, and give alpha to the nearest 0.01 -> 1.68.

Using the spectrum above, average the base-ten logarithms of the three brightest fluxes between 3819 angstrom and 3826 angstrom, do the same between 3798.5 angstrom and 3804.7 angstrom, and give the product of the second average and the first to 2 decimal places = 4.94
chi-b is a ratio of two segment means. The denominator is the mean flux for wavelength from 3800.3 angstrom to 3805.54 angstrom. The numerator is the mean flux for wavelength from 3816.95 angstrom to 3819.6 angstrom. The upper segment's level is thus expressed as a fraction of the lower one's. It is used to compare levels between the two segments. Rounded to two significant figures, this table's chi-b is 0.84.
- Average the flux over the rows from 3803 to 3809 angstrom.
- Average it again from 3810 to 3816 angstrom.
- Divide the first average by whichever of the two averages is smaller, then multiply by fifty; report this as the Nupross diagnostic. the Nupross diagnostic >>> 54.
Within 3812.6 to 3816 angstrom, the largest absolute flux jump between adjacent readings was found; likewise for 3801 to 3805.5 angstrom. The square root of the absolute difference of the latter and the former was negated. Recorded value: -1.7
